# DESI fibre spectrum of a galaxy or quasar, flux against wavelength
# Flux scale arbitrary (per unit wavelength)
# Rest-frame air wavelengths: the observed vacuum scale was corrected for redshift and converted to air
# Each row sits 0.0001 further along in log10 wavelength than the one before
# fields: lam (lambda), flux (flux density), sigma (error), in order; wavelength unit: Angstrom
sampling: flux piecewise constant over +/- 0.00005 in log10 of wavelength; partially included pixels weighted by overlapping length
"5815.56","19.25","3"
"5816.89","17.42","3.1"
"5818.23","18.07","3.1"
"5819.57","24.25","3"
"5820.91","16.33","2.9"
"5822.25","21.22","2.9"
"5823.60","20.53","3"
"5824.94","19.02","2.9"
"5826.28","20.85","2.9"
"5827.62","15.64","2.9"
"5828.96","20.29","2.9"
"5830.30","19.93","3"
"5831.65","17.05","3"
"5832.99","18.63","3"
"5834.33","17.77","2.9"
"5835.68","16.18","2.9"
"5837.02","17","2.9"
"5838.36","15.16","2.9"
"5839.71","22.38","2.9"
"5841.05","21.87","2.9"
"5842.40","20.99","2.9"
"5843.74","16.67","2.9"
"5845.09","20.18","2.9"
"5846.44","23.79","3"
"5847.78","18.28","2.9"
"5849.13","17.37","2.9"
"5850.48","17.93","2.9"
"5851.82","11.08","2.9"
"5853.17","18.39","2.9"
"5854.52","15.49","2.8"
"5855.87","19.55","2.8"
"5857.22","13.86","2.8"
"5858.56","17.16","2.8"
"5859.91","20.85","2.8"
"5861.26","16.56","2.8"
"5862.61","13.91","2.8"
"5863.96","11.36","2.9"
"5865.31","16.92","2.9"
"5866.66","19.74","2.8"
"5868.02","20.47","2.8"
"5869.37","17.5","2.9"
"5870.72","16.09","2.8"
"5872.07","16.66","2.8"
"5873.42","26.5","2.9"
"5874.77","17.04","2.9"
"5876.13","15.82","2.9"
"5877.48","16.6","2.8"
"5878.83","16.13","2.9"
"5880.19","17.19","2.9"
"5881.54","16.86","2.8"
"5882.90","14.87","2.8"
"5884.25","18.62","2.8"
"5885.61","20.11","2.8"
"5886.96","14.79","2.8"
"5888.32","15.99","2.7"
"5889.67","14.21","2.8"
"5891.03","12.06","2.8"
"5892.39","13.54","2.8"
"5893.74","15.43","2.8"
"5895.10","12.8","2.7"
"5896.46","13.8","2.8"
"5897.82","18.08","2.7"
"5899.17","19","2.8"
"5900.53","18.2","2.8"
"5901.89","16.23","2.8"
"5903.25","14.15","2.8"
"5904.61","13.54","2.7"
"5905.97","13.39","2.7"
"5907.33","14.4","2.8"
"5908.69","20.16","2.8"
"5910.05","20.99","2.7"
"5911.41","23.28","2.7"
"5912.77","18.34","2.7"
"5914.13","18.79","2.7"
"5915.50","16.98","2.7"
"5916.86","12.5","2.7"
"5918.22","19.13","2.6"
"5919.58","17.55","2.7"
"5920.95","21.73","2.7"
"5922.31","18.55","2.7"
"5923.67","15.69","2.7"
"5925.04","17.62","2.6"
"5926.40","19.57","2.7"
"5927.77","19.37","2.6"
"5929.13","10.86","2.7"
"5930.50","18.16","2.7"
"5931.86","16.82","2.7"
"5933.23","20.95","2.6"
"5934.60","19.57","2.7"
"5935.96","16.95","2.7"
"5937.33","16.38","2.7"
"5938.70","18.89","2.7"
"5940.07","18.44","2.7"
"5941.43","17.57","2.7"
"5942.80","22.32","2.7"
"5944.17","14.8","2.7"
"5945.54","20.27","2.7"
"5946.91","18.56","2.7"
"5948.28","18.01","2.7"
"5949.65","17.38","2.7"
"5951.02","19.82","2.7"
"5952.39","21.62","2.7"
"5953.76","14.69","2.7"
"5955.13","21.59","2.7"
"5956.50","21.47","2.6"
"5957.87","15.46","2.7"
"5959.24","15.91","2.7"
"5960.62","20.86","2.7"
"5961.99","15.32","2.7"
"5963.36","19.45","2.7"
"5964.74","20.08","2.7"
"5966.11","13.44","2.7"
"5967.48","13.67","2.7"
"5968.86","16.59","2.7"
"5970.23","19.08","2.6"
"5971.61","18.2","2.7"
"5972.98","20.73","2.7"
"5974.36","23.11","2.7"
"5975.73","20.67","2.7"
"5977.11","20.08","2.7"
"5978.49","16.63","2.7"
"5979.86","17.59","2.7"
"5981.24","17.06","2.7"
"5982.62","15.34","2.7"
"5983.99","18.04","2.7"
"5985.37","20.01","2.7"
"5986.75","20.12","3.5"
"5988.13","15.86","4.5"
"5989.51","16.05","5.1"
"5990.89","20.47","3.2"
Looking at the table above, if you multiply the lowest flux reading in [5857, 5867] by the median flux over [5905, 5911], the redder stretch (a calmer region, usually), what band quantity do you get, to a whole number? 196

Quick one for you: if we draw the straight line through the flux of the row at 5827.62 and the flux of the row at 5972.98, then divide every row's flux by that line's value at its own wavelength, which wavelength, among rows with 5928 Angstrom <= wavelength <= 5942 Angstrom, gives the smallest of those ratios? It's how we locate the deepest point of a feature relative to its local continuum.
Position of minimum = 5929.13 Angstrom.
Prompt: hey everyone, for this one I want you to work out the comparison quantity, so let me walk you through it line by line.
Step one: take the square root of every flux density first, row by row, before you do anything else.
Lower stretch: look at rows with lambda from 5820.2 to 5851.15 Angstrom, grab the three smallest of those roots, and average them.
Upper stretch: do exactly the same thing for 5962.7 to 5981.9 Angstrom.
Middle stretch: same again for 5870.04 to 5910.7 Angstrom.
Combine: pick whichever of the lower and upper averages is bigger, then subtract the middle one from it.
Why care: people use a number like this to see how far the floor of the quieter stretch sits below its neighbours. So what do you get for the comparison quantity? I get 0.4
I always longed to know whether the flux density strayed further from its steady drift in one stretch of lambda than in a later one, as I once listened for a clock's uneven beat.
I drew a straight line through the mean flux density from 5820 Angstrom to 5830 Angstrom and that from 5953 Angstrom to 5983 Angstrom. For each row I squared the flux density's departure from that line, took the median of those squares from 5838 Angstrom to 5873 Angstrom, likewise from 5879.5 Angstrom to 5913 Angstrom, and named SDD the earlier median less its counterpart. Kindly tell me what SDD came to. -6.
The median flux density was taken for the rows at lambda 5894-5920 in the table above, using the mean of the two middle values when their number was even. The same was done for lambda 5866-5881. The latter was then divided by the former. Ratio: 0.97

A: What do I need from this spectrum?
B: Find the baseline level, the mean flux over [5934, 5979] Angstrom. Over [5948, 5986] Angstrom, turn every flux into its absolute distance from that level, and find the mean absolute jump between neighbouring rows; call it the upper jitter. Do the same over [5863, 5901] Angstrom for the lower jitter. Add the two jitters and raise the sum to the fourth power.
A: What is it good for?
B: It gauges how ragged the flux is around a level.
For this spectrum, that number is 89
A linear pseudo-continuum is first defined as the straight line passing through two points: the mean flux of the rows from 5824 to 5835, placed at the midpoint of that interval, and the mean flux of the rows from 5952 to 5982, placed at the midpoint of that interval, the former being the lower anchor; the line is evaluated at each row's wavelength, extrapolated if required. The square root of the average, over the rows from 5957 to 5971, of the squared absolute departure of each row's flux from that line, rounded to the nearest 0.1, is 2.9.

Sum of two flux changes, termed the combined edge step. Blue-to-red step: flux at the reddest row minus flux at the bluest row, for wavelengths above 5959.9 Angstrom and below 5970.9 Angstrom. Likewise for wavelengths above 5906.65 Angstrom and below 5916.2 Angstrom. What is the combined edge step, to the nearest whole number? 1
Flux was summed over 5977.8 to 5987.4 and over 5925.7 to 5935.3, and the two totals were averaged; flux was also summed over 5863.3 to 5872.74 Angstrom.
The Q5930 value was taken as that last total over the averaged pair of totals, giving 0.95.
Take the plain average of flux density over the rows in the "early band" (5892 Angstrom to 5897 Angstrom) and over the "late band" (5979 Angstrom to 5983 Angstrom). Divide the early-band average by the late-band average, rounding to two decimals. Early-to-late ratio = 0.83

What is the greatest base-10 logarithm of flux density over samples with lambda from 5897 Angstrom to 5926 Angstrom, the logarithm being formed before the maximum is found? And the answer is 1.37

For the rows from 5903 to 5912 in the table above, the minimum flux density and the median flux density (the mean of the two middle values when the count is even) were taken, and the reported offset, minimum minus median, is -1.0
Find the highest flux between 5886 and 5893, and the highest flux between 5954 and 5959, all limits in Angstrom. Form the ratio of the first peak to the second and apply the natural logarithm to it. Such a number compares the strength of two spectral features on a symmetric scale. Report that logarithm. -0.3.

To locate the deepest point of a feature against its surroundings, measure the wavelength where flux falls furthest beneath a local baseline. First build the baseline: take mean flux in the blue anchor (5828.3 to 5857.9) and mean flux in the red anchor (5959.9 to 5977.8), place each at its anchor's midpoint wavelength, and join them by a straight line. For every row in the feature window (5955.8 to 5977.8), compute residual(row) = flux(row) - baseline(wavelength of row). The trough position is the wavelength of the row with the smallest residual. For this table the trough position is 5966.11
